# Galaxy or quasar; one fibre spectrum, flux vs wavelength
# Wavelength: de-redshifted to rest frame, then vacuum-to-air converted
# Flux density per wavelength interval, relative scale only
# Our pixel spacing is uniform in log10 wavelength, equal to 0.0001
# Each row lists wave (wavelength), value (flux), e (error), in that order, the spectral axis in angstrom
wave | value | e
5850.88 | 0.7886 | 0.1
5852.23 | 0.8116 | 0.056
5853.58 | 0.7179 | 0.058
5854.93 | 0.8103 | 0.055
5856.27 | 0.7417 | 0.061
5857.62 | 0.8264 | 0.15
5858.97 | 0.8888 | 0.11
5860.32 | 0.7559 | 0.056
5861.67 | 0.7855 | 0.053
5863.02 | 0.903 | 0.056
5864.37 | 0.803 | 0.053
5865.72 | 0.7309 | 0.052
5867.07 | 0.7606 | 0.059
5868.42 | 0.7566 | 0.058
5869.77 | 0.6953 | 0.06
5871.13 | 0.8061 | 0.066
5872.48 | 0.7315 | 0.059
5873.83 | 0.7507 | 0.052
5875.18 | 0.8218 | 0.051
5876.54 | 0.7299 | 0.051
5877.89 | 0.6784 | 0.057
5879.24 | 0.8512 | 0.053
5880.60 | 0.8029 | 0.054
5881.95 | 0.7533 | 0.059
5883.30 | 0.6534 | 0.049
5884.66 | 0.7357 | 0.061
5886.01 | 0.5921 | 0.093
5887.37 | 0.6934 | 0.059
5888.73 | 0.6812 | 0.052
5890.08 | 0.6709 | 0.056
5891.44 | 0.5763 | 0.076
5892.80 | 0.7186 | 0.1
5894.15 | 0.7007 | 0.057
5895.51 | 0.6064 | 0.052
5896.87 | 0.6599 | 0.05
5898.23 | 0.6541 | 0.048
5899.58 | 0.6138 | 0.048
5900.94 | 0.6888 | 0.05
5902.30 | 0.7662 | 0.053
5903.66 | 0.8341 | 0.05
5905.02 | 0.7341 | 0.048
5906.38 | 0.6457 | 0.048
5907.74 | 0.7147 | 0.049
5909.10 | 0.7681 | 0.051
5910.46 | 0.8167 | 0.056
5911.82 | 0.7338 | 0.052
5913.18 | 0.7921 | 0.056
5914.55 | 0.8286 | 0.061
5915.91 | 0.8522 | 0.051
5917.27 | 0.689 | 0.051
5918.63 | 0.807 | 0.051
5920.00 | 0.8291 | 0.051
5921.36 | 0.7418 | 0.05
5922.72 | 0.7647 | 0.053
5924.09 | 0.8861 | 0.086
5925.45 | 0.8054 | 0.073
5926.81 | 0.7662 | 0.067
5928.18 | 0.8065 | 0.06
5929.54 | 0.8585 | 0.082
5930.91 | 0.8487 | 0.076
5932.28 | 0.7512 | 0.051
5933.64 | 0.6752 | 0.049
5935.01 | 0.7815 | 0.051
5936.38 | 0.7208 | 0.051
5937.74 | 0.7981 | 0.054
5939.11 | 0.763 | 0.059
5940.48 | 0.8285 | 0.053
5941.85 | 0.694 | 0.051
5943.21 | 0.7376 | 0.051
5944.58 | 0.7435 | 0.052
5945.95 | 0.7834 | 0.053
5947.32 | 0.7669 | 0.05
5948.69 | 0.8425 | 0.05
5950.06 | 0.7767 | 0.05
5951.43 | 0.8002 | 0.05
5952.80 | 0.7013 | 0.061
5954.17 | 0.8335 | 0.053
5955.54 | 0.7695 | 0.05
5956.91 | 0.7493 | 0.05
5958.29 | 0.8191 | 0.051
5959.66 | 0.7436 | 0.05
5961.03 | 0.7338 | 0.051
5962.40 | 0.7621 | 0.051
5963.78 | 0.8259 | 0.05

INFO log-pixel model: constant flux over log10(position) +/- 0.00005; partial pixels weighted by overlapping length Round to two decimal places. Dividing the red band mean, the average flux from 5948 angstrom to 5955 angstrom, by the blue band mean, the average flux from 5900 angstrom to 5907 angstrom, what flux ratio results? 1.08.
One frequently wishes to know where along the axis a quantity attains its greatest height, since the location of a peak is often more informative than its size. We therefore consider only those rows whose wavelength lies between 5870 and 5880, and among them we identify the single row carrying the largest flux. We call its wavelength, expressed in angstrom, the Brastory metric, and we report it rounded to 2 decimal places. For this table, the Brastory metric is 5879.24 angstrom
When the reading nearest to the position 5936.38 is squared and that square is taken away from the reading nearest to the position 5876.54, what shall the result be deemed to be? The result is 0.21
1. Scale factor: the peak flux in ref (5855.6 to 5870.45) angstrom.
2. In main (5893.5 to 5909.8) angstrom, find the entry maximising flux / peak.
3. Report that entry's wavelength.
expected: 5903.66 angstrom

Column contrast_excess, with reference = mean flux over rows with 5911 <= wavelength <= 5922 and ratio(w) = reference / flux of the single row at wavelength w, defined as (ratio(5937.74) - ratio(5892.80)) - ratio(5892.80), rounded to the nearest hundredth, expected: -1.20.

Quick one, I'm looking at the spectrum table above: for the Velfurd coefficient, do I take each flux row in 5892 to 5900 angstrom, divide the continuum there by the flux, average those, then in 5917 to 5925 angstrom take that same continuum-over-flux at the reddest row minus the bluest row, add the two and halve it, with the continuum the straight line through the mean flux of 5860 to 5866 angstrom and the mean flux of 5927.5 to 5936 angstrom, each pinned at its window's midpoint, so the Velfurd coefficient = 0.48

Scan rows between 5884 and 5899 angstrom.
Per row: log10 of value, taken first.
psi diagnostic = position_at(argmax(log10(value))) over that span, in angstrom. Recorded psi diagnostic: 5884.66 angstrom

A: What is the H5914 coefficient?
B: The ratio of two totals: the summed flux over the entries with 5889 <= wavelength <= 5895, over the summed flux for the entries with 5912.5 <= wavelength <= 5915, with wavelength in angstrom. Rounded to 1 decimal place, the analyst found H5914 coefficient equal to 1.6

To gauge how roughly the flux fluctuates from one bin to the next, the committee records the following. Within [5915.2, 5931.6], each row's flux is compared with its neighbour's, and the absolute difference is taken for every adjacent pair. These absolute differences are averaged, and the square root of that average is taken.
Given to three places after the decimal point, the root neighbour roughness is 0.262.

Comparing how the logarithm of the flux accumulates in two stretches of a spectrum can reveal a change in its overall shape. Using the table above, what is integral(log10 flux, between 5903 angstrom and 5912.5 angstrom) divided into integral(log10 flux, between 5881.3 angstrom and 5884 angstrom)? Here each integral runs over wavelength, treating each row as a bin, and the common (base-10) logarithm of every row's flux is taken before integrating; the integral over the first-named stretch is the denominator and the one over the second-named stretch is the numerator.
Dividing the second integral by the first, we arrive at 0.35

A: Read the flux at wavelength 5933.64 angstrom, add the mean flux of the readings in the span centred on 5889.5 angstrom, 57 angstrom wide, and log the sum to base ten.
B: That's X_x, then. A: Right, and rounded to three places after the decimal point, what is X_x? 0.149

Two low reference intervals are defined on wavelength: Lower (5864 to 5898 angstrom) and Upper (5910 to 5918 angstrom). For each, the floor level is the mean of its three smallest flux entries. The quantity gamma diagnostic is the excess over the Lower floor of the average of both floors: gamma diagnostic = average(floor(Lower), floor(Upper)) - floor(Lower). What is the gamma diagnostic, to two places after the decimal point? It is 0.07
